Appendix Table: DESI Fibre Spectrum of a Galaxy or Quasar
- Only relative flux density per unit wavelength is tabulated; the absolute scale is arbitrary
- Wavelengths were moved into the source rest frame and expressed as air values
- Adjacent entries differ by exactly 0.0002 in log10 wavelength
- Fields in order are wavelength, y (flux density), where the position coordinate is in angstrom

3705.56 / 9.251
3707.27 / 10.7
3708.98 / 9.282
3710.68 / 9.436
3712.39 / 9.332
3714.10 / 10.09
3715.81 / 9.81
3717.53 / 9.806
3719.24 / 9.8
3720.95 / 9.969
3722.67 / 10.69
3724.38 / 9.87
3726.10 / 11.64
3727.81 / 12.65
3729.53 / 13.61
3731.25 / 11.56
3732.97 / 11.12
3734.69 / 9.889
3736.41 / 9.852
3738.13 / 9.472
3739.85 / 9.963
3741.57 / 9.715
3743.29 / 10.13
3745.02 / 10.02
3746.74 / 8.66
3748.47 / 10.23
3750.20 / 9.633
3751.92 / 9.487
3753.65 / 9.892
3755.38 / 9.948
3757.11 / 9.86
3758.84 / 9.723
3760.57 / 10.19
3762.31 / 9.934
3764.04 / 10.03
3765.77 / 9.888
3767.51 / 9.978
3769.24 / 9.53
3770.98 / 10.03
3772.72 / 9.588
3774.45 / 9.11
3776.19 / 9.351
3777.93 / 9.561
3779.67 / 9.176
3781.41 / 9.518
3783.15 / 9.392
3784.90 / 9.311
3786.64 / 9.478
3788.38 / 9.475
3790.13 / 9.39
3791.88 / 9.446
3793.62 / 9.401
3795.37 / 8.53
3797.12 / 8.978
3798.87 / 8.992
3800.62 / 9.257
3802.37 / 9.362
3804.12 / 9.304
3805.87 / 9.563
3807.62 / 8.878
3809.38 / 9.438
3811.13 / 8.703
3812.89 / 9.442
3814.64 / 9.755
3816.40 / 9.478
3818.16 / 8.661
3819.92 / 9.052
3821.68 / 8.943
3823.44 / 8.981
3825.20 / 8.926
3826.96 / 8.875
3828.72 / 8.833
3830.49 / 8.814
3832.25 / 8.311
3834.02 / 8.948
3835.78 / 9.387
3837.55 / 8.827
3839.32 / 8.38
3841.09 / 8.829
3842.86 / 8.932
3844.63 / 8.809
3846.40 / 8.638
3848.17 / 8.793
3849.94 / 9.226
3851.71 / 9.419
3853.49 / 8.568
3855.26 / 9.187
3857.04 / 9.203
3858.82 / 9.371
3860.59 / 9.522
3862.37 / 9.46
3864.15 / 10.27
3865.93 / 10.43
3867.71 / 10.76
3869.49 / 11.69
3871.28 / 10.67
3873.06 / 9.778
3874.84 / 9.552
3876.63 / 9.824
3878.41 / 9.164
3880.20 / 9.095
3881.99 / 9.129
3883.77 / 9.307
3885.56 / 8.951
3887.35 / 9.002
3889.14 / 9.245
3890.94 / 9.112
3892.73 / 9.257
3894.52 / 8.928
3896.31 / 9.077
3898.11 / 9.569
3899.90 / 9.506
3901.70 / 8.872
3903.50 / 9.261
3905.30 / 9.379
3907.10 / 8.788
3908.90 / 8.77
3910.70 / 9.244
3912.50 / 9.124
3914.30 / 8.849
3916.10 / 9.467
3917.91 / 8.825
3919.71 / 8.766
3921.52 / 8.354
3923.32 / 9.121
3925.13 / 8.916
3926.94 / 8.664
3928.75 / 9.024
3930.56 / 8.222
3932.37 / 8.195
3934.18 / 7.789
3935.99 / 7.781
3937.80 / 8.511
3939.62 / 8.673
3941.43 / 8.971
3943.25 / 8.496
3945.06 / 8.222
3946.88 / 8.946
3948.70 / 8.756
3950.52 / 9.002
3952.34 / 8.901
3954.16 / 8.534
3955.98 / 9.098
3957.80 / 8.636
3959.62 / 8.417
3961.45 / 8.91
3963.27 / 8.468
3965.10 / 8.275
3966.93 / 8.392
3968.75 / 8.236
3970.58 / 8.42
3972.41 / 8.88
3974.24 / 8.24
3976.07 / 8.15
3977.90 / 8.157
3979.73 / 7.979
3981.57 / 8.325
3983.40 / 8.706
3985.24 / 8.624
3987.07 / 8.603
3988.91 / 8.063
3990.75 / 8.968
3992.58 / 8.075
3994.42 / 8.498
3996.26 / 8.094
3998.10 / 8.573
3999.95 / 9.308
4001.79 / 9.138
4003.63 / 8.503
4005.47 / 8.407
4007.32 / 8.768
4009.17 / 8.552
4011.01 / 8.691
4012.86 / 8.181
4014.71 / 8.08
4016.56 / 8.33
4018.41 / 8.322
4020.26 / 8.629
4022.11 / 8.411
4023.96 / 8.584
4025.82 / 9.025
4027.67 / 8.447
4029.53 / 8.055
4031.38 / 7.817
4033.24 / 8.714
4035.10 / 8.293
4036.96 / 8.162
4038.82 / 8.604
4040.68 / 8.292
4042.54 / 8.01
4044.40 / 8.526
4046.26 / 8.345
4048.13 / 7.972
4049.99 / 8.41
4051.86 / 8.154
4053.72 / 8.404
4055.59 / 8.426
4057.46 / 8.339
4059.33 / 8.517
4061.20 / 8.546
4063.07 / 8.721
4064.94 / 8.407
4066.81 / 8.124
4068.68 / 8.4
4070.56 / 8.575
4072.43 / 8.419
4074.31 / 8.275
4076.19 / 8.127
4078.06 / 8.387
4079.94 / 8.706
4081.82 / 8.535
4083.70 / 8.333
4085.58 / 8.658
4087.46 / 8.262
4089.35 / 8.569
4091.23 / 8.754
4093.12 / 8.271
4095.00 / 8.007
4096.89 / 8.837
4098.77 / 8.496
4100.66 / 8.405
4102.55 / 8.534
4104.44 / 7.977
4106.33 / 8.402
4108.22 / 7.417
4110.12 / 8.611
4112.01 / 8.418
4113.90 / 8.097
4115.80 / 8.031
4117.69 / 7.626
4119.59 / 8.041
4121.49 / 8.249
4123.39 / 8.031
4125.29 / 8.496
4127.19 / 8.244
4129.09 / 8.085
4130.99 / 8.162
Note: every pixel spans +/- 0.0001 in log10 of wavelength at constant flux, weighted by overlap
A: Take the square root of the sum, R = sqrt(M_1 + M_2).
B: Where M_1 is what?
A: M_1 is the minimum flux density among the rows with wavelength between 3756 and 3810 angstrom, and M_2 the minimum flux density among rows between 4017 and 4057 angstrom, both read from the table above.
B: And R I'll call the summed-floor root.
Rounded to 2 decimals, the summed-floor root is 4.04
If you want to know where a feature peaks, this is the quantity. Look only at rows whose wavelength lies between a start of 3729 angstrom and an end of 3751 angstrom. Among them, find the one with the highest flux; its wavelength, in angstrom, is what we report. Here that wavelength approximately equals 3729.53 angstrom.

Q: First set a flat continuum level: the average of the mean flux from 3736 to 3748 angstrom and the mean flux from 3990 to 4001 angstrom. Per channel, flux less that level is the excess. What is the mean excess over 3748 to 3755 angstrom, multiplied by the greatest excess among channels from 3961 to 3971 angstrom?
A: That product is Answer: -0.153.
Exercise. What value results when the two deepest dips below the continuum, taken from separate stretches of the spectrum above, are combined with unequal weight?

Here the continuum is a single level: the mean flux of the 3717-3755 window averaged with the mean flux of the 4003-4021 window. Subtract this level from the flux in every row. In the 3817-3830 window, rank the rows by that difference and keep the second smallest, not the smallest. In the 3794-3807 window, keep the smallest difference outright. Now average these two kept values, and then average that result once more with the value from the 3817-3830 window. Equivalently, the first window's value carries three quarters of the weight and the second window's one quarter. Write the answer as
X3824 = -0.64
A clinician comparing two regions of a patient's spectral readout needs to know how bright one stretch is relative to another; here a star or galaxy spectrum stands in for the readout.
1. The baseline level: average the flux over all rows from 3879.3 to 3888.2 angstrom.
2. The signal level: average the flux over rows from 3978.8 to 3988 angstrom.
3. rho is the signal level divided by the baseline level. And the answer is 0.93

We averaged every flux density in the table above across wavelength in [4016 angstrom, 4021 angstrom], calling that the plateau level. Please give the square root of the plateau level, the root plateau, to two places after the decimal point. 2.90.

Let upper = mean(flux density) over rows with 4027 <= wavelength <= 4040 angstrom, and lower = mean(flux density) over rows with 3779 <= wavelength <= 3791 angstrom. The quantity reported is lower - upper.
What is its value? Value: 1.1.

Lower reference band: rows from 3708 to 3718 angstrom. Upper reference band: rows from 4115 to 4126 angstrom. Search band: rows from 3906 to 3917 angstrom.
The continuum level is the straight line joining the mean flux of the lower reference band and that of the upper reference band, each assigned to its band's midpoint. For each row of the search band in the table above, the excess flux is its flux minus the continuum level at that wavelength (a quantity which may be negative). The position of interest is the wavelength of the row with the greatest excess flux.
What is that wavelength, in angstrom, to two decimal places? 3916.10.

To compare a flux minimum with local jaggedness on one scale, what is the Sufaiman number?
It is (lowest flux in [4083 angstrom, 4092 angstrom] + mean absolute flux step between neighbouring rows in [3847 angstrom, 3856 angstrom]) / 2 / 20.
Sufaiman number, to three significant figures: 0.220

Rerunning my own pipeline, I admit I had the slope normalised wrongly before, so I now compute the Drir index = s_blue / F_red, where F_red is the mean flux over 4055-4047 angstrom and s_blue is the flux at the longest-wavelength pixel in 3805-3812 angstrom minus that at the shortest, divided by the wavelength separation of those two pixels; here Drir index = -0.020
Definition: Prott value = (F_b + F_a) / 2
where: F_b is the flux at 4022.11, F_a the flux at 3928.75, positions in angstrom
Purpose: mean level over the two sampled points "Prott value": 8.7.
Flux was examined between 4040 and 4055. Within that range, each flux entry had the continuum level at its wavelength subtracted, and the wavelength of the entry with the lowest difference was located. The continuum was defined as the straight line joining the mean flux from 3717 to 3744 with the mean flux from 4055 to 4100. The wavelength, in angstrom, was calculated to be 4048.13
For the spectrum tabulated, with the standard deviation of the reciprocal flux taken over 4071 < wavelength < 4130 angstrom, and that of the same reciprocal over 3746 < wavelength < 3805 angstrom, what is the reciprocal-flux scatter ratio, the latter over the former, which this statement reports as 0.96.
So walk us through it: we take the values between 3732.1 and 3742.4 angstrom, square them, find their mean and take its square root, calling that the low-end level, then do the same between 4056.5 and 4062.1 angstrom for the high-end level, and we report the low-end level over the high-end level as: 1.18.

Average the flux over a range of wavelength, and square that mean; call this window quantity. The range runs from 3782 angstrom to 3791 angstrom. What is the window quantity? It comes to 88.5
